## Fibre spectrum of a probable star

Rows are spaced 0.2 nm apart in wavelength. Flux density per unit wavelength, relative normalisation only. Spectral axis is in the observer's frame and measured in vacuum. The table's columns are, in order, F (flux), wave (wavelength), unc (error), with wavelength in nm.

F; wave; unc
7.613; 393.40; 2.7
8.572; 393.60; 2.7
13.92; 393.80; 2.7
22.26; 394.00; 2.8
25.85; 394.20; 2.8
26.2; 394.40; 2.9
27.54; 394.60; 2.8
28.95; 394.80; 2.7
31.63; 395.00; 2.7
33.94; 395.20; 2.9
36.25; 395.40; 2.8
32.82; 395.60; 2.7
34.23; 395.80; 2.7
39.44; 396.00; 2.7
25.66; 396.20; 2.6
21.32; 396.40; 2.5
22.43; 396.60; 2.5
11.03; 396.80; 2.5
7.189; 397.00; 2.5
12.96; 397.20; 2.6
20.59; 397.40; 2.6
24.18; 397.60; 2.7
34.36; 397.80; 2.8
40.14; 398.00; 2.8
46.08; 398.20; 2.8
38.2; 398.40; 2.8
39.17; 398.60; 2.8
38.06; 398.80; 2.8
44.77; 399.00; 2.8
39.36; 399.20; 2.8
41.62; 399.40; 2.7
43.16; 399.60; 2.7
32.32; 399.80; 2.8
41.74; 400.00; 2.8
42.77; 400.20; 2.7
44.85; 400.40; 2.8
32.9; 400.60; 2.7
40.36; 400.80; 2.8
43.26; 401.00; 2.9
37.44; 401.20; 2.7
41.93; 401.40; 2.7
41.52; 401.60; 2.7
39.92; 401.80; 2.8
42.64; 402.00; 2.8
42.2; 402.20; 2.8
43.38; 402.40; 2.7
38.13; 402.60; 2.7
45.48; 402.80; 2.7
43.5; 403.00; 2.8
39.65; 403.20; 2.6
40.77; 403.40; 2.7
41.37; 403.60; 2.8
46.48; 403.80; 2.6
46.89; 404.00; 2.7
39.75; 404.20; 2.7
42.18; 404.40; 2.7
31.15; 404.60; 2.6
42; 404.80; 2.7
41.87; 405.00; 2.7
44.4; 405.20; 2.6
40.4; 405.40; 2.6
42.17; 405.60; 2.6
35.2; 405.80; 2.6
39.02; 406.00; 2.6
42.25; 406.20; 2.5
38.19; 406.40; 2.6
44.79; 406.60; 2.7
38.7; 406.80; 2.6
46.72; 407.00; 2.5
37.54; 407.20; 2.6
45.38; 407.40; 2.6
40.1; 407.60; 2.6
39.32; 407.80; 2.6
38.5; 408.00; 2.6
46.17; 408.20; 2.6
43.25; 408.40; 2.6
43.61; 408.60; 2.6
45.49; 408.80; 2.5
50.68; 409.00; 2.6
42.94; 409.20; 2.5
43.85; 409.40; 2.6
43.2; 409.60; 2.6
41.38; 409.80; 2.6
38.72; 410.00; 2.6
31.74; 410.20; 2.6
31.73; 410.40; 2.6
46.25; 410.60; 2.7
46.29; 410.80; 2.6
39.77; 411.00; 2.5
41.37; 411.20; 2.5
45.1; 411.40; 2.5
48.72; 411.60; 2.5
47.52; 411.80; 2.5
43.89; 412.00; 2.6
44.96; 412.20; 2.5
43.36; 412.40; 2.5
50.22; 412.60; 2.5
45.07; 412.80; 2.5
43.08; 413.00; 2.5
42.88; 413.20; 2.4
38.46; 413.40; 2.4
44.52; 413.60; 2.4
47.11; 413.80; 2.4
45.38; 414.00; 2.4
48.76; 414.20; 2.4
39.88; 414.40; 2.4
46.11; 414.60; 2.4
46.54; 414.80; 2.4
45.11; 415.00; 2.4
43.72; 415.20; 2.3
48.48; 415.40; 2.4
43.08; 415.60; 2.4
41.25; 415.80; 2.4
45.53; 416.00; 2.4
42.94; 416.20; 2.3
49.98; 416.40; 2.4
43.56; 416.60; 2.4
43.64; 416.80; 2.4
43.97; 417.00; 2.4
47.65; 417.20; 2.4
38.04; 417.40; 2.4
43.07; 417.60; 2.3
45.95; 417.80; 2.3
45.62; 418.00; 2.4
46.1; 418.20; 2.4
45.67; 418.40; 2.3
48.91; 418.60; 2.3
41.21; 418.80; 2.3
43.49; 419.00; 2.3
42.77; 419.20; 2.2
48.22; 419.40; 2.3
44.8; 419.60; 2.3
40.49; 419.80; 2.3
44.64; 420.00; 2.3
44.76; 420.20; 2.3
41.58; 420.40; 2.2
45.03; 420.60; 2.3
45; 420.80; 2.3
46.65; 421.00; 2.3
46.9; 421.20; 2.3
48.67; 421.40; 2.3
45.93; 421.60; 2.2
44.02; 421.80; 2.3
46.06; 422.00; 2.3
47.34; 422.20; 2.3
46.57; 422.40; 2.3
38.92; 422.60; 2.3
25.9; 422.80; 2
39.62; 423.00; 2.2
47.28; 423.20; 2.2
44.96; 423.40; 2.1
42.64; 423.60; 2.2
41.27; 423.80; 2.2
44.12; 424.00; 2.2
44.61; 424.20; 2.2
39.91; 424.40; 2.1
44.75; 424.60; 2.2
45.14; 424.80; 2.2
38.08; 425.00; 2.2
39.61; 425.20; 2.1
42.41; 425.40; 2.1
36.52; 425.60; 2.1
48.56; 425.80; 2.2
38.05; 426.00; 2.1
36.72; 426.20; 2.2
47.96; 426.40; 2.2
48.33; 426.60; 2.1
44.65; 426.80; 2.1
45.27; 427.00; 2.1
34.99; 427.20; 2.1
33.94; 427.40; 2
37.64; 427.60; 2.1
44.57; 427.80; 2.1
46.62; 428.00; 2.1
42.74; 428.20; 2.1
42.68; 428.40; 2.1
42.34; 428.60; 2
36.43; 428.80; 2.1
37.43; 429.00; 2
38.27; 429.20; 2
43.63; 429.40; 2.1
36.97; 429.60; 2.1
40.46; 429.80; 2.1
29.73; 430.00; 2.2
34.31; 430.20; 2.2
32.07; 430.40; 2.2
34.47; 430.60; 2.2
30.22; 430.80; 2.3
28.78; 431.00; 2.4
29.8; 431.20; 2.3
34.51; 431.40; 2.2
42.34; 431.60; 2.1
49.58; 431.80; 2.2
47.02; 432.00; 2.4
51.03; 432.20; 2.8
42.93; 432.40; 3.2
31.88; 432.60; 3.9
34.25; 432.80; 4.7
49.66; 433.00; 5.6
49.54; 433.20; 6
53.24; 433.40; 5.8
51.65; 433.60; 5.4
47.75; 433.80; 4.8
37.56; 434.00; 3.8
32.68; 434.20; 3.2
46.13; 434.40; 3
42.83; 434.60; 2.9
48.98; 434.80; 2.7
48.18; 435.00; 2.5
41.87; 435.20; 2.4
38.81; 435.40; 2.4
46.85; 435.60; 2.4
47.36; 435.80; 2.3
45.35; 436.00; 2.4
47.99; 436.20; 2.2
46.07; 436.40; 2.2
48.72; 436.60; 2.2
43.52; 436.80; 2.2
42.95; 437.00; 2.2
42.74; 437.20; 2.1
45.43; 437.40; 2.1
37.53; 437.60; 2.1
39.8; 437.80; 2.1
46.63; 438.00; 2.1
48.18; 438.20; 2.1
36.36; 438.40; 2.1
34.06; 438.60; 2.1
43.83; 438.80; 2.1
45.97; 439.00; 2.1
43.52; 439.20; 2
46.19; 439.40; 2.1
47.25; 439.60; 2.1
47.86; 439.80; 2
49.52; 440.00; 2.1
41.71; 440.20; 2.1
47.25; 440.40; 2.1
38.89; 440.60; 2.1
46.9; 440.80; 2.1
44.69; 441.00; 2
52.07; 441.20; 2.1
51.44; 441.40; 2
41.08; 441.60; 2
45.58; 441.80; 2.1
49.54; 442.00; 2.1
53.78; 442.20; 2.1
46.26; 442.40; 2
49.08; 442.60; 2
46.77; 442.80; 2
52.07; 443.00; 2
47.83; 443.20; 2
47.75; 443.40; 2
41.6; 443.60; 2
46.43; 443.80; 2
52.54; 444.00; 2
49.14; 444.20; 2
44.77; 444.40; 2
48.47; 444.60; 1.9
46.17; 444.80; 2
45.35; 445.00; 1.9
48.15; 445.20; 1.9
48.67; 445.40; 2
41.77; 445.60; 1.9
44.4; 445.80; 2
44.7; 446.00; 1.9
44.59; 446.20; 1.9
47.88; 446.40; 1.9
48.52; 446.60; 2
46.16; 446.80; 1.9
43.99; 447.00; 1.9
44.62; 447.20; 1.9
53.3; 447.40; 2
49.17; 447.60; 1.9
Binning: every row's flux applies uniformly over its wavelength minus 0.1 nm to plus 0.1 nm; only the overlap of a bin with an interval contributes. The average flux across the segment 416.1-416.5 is 46.5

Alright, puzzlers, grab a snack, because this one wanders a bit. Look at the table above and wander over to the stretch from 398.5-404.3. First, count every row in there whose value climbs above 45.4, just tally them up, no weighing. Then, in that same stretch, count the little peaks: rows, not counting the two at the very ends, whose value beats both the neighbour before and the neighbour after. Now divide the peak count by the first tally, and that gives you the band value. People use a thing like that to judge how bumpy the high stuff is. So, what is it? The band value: 3.0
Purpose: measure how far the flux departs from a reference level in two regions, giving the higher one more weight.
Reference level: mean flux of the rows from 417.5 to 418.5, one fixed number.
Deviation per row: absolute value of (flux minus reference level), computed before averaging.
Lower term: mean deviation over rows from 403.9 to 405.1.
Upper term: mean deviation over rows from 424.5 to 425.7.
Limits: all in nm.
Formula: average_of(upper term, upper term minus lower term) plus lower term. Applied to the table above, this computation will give 6.8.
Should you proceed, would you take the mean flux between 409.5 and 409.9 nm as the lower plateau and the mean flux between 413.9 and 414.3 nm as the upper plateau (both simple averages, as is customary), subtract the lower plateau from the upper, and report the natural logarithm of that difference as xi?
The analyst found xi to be 1.6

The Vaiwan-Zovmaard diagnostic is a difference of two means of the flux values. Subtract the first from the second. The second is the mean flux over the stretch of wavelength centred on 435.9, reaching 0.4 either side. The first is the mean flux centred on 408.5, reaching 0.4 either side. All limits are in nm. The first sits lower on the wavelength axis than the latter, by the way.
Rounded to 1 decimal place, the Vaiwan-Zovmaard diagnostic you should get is 2.3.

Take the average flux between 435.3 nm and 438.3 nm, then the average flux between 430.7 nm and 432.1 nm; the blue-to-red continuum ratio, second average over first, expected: 0.84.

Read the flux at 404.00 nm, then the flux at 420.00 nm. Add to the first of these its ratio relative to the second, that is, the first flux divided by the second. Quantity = 48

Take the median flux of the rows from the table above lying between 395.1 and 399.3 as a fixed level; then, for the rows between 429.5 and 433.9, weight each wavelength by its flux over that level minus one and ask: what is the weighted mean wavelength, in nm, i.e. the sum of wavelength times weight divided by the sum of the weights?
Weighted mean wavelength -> 432.91 nm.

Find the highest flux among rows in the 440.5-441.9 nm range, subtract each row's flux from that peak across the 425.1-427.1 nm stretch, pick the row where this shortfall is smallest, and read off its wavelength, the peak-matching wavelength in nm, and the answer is 425.80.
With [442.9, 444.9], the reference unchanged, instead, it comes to 444.00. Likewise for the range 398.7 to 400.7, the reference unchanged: 400.40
